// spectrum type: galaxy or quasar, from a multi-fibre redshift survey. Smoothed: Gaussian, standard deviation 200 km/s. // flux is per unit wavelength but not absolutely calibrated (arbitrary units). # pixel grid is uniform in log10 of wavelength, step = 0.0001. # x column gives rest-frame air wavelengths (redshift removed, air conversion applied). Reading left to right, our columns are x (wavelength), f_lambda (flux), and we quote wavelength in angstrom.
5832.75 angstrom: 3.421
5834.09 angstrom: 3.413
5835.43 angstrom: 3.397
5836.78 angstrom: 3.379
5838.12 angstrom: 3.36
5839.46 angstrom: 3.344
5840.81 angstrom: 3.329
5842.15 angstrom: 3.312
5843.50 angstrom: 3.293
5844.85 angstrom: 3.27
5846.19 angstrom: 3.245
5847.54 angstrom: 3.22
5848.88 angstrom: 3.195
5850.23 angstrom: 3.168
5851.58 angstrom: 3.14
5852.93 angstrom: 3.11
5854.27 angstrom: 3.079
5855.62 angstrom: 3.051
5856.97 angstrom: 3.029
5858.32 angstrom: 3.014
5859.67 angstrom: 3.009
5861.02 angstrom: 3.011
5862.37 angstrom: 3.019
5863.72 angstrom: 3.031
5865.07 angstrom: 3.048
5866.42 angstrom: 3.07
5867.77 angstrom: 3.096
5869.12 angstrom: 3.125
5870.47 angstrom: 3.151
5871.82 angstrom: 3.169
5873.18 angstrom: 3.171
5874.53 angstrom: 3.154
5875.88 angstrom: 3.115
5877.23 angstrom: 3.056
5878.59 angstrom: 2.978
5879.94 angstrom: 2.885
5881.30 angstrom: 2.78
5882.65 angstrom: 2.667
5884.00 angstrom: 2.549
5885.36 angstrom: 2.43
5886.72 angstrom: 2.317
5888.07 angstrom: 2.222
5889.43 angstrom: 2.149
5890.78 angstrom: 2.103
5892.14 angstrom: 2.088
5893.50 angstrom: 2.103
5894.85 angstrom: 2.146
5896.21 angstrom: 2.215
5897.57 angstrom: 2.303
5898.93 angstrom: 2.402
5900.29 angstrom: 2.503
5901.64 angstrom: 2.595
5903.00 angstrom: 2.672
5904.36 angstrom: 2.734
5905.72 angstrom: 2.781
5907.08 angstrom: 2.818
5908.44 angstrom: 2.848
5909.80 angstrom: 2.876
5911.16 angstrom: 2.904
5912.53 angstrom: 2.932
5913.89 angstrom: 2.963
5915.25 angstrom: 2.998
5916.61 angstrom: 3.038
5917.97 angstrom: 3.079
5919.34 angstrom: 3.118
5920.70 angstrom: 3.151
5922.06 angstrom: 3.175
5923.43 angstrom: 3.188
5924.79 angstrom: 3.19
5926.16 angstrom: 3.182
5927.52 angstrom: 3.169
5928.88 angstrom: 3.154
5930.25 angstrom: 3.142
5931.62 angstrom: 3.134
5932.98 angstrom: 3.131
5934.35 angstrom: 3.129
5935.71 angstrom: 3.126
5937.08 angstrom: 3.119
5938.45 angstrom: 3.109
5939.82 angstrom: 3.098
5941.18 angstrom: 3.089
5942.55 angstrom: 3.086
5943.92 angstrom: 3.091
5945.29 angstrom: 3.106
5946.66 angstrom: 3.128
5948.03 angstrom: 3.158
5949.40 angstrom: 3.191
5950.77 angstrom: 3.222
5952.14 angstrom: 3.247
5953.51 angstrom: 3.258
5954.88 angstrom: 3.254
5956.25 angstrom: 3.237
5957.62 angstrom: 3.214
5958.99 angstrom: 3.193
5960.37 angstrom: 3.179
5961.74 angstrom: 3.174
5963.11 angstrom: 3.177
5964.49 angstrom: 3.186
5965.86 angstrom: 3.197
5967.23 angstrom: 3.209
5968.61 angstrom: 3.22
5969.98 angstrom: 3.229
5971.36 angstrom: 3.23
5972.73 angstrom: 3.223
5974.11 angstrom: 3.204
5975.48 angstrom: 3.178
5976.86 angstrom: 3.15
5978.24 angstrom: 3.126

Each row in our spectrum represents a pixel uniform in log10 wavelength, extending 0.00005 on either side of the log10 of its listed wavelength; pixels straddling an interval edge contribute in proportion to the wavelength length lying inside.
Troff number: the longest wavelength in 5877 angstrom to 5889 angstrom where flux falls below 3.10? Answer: 5888.07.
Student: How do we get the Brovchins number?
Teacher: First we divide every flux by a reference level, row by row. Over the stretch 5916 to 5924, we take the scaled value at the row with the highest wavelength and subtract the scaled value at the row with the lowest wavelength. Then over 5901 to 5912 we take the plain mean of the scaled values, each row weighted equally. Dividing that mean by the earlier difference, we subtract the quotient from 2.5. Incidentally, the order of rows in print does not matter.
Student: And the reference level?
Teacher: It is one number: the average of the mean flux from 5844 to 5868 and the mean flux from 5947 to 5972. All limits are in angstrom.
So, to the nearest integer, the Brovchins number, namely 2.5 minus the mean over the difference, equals -16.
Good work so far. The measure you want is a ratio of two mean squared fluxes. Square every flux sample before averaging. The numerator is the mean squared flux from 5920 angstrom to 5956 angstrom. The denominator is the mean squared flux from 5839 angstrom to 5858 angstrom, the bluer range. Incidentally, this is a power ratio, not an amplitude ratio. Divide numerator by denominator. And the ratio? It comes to 1.0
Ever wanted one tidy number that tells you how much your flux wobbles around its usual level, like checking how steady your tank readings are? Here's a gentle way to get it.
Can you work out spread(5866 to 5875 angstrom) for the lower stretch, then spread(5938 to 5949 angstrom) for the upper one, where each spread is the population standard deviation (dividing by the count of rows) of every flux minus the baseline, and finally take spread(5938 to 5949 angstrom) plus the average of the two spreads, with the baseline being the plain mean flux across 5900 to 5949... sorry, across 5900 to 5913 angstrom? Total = 0.05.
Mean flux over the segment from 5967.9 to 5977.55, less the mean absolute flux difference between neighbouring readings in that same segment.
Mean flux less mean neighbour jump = 3.19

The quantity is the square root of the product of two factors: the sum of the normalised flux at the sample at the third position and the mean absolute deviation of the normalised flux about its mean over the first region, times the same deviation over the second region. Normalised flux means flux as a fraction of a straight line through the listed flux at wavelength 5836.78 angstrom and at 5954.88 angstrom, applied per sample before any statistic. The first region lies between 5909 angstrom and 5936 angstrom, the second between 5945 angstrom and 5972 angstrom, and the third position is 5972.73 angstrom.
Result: 0.10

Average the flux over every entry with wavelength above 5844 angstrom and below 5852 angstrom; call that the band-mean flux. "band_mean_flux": 3.21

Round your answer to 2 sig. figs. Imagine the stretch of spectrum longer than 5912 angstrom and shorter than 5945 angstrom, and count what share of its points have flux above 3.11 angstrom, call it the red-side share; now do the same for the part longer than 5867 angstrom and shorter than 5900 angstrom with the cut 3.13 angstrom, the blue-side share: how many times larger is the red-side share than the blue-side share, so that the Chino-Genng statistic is 3.5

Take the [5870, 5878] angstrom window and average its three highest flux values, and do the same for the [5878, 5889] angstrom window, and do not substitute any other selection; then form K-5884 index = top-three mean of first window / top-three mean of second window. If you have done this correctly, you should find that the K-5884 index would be 1.10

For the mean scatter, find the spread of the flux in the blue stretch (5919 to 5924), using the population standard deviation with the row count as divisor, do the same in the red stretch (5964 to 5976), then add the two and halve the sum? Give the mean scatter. 0.022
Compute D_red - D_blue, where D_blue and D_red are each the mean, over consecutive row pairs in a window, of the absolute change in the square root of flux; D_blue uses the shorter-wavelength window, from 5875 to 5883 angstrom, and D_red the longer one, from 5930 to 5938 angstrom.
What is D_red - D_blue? -0.025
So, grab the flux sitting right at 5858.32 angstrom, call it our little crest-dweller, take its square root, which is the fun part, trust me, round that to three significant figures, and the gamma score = 1.74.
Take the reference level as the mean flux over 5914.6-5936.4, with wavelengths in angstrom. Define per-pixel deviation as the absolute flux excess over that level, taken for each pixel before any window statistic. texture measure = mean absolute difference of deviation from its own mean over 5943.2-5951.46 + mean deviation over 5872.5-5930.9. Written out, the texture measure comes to 0.40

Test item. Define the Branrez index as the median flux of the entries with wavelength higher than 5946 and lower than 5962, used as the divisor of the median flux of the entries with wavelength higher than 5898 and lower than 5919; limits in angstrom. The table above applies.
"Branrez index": 0.89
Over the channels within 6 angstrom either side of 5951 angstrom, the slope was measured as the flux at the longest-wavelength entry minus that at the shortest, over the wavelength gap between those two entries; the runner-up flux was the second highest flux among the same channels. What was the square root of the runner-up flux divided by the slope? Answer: 16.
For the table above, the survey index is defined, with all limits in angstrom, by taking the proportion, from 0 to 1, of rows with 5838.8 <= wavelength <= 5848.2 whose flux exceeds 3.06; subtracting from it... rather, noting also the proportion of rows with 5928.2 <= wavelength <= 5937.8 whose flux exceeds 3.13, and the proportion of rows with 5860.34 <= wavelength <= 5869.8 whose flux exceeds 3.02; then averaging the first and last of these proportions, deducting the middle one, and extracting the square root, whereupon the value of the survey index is 0.53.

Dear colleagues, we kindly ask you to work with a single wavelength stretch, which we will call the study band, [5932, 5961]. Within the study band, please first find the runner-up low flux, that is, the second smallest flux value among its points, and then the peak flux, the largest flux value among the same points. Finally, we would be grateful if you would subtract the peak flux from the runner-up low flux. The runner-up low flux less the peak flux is -0.2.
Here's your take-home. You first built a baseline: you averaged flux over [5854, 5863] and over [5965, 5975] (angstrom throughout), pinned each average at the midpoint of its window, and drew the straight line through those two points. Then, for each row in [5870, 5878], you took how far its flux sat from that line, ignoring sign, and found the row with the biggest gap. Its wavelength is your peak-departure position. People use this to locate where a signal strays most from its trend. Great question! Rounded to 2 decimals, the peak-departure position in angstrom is 5871.82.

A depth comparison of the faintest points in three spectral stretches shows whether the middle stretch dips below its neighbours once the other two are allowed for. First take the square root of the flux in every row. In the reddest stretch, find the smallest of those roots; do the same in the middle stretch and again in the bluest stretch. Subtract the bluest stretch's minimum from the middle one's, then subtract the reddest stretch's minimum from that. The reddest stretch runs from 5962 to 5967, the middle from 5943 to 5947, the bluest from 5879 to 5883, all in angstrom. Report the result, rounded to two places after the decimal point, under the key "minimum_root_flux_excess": -1.66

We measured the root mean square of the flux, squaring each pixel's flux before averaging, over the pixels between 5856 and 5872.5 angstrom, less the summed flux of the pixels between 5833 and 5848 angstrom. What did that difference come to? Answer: -33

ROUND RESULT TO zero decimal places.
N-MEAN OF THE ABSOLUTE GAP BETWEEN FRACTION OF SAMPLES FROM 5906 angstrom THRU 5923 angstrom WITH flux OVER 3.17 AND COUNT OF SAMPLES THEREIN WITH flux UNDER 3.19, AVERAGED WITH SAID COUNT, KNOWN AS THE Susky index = 12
